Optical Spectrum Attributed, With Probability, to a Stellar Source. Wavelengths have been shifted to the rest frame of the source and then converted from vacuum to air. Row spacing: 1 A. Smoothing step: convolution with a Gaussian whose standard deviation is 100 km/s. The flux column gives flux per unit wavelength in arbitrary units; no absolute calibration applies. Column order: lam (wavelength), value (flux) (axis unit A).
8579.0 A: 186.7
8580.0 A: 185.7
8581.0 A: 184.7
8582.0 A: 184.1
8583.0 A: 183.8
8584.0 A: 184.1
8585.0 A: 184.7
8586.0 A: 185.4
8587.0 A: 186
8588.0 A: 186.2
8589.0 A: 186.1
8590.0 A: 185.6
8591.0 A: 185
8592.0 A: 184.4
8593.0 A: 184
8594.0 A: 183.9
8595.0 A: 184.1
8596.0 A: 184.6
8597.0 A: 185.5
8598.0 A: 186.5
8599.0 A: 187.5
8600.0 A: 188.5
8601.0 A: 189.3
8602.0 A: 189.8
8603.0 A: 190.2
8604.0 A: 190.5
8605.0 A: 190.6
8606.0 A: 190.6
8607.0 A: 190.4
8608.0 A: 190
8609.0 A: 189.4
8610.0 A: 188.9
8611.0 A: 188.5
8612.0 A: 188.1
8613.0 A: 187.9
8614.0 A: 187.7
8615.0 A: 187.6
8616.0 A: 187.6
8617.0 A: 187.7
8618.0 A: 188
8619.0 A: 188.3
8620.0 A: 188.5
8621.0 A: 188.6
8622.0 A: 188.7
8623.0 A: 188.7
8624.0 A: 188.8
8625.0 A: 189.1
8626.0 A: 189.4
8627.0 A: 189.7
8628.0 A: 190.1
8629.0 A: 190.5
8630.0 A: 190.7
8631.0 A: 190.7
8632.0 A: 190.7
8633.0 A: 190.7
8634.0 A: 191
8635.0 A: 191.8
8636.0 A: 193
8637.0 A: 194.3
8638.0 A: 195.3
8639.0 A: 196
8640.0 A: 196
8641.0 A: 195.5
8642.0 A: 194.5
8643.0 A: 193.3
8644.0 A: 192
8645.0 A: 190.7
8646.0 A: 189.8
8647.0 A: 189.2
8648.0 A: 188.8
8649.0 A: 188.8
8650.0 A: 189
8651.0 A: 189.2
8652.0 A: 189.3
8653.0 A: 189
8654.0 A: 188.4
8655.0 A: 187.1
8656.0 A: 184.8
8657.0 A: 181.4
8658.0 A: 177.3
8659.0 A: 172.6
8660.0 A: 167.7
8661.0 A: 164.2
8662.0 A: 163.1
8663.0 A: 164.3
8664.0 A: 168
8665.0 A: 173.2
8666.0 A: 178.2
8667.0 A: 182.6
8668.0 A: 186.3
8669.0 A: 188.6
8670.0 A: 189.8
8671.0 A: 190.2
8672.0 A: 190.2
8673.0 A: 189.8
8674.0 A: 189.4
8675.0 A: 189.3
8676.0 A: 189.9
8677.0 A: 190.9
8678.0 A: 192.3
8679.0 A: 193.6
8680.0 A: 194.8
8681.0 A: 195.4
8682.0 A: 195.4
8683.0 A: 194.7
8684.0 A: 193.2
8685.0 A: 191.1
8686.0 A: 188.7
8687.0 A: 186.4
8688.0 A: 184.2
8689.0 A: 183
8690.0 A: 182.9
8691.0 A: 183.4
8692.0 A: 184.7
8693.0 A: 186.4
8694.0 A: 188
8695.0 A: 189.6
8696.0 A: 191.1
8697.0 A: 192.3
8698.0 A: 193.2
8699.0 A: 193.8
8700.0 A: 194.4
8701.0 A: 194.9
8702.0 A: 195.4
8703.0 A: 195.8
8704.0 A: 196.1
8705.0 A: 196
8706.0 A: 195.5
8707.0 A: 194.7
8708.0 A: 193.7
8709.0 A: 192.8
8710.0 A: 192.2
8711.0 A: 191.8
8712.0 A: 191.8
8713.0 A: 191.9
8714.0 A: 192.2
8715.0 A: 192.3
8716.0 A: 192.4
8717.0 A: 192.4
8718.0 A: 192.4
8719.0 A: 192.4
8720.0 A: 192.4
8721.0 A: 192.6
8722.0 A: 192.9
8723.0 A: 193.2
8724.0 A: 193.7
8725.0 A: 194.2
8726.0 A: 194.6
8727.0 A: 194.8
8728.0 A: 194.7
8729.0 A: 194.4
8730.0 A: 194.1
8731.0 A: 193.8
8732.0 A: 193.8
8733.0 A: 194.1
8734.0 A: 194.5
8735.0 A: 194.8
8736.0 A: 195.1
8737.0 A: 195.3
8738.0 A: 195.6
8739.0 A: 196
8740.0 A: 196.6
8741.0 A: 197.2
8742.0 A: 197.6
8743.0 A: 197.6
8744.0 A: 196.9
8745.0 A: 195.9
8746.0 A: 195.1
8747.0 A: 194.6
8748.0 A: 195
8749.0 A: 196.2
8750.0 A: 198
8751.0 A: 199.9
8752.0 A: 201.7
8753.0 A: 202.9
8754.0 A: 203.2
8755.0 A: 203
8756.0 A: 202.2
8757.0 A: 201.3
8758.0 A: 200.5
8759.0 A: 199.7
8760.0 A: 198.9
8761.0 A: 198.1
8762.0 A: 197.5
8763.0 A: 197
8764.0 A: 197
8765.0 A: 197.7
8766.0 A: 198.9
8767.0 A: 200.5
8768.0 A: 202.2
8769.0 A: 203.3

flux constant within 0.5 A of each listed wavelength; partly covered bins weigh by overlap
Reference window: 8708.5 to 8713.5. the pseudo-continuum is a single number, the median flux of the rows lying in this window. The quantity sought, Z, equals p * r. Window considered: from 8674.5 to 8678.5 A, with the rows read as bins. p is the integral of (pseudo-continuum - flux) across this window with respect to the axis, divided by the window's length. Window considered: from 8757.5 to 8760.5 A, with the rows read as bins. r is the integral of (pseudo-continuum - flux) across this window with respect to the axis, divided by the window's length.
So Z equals -10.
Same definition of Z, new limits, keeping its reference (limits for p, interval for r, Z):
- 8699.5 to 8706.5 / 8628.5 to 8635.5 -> -4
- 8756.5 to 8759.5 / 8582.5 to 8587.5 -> -61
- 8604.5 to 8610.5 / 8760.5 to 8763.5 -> -11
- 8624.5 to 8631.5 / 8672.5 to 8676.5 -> 4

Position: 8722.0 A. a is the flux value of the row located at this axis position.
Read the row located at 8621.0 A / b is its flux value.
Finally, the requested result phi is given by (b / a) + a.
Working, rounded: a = 192.9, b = 188.6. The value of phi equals 194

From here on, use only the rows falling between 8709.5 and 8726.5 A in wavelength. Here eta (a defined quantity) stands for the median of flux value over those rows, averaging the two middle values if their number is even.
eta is 192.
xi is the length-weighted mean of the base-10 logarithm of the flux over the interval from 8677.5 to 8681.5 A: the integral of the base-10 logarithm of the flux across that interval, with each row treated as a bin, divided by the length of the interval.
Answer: 2.29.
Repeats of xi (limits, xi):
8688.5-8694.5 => 2.27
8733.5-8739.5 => 2.29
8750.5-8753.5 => 2.30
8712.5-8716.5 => 2.28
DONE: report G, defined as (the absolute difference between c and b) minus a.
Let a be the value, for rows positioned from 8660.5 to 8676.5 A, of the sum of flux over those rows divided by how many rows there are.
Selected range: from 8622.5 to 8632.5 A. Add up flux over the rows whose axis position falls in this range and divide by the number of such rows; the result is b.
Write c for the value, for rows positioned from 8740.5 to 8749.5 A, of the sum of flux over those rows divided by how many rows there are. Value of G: -175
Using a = 181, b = 190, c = 196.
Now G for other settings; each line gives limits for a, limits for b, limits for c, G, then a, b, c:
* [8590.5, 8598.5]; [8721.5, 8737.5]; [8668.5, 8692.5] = -180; 185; 194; 190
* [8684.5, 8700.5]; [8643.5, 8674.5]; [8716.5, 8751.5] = -176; 188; 183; 195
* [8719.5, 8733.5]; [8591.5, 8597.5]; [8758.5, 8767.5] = -180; 194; 184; 198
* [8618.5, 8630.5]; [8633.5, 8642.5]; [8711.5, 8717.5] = -187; 189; 194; 192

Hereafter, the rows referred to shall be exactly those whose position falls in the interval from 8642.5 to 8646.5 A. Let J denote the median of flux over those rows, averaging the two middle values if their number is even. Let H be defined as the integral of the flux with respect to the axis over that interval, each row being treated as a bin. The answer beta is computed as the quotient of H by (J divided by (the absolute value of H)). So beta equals 3065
